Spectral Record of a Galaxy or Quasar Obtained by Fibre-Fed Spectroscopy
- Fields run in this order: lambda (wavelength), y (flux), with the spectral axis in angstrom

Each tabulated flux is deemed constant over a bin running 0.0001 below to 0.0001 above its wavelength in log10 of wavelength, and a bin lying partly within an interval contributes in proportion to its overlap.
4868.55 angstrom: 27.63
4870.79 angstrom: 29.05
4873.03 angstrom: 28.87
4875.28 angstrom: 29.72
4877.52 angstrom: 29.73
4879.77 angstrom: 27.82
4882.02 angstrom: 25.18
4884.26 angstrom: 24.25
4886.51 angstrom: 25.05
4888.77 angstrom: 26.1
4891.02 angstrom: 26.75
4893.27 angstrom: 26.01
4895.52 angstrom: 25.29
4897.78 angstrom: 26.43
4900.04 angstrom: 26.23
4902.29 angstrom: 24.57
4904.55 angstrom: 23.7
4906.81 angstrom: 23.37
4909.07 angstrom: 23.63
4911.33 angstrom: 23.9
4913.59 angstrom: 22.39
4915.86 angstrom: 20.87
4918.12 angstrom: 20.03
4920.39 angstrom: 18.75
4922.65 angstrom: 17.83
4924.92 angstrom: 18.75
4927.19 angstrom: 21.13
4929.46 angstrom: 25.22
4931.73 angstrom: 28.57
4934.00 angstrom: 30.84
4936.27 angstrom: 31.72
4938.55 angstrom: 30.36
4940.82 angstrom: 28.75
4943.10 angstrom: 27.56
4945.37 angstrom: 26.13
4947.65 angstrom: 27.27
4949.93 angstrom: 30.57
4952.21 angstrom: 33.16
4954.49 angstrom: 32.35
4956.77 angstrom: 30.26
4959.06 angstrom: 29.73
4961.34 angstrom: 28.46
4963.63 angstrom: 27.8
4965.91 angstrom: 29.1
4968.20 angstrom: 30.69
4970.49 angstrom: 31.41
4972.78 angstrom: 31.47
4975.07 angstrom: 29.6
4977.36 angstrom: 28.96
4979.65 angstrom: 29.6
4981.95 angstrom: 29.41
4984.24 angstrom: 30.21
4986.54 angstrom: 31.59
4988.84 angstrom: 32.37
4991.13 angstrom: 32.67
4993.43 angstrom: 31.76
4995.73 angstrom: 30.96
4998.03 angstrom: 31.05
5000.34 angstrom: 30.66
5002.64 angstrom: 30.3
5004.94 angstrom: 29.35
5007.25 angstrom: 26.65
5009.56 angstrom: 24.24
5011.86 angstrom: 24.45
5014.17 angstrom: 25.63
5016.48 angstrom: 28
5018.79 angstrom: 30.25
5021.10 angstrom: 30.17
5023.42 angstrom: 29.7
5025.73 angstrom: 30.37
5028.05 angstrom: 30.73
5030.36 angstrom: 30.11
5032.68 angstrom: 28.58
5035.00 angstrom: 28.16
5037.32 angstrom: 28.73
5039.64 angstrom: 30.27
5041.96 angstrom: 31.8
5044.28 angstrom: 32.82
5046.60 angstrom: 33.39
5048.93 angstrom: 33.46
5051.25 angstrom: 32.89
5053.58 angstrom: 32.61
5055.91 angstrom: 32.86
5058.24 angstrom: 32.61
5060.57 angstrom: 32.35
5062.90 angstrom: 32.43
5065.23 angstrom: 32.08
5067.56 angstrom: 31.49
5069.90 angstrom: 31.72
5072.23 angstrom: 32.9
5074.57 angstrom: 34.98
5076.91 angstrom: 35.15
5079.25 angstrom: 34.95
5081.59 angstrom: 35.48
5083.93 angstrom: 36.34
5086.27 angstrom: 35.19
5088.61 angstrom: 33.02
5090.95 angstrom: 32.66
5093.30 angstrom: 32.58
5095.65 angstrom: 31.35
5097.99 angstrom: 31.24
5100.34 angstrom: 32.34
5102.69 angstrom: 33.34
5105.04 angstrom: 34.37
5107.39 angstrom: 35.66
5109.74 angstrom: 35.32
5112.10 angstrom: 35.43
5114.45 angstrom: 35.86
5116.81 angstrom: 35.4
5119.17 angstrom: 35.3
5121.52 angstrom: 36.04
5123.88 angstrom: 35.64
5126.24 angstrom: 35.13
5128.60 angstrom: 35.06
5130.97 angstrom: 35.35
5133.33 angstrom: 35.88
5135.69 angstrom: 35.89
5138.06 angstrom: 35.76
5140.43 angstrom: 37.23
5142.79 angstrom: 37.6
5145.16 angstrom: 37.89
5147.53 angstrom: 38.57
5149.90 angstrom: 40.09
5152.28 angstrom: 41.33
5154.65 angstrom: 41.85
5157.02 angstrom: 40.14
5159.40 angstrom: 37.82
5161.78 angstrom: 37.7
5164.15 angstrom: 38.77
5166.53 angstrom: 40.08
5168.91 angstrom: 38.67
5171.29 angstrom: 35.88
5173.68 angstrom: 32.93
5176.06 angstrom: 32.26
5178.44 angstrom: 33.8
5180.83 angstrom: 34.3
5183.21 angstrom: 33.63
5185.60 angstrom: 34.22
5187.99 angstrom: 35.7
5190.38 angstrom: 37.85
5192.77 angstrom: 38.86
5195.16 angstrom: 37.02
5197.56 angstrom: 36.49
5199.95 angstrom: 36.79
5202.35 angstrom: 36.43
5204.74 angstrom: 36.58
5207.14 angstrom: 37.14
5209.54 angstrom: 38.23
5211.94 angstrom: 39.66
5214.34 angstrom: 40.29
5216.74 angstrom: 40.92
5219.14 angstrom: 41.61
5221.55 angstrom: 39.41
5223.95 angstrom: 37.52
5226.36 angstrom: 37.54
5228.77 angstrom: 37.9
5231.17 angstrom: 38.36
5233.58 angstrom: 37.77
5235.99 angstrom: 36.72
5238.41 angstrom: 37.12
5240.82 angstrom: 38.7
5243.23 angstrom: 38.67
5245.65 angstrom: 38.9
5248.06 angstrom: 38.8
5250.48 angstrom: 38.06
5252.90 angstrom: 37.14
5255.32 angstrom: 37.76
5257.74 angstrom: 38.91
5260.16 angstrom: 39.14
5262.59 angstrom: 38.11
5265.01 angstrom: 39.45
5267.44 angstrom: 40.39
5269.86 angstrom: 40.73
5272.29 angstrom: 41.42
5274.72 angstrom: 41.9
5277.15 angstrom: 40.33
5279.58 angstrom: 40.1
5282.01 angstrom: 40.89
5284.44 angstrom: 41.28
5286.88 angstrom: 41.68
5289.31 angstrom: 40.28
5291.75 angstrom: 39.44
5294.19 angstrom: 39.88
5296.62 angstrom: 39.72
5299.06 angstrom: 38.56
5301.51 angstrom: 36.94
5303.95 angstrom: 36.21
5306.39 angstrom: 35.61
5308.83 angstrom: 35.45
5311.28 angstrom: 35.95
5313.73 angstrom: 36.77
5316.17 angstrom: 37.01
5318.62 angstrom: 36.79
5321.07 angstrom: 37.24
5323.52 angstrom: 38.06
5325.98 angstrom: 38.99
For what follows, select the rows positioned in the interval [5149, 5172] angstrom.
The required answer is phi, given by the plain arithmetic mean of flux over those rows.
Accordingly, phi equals 39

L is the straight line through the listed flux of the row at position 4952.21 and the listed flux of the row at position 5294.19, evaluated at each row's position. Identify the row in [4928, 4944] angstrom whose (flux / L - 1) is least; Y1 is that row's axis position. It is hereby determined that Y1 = 4929.46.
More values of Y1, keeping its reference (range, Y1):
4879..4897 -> 4884.26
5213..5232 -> 5226.36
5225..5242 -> 5235.99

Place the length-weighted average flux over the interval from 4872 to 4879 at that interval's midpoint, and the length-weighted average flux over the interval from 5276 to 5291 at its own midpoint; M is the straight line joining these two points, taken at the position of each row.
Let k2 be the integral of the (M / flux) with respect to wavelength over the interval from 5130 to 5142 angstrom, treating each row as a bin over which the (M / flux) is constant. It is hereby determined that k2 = 12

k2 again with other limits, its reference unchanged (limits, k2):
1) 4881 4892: 13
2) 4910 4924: 21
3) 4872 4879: 7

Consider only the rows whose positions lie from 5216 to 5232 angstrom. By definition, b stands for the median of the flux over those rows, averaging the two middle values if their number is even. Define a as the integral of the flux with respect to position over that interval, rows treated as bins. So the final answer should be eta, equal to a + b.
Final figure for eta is 662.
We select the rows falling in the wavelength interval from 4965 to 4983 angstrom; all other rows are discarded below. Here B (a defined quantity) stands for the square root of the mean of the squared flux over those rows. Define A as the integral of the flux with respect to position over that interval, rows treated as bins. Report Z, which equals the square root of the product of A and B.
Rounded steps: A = 541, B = 30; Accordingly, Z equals 127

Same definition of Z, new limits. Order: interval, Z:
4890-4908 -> 107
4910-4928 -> 87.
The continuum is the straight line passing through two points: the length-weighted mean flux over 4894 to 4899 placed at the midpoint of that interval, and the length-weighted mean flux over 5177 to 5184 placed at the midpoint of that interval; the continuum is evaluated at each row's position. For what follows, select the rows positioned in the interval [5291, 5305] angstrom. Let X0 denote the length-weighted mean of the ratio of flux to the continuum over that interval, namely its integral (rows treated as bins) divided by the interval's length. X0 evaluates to 1.03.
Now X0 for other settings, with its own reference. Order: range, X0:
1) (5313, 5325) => 0.98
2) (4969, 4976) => 1.10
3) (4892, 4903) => 1.00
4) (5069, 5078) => 1.09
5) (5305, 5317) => 0.96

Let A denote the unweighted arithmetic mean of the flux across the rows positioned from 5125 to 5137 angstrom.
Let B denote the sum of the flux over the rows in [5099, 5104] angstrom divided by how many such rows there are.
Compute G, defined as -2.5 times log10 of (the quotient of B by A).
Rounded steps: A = 35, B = 33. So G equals 0.083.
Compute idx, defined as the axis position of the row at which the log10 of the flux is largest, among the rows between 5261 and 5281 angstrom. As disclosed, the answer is 5274.72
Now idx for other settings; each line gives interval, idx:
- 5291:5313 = 5294.19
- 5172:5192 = 5190.38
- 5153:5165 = 5154.65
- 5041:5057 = 5048.93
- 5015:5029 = 5028.05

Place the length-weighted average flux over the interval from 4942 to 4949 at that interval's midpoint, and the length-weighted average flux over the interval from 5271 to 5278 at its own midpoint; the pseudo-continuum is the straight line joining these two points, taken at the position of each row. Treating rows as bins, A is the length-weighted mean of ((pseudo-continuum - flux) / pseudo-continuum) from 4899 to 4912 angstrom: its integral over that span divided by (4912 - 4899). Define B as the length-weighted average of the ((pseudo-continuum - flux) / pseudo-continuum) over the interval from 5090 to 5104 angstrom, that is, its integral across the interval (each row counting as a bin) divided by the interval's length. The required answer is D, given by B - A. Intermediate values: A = 0.05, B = 0.04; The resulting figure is 0.0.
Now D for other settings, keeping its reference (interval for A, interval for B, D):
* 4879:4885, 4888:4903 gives 0.0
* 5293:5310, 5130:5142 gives -0.1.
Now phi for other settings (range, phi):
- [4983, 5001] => 31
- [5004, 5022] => 27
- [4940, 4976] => 30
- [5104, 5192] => 36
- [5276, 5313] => 39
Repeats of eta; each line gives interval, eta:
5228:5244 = 644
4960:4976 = 506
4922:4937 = 399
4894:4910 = 421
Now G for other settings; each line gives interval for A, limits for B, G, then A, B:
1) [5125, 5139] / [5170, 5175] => 0.034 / 36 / 34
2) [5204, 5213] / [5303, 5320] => 0.048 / 38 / 36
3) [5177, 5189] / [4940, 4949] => 0.244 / 34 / 27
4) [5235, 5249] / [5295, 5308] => 0.021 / 38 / 37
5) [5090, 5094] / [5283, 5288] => -0.261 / 33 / 41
